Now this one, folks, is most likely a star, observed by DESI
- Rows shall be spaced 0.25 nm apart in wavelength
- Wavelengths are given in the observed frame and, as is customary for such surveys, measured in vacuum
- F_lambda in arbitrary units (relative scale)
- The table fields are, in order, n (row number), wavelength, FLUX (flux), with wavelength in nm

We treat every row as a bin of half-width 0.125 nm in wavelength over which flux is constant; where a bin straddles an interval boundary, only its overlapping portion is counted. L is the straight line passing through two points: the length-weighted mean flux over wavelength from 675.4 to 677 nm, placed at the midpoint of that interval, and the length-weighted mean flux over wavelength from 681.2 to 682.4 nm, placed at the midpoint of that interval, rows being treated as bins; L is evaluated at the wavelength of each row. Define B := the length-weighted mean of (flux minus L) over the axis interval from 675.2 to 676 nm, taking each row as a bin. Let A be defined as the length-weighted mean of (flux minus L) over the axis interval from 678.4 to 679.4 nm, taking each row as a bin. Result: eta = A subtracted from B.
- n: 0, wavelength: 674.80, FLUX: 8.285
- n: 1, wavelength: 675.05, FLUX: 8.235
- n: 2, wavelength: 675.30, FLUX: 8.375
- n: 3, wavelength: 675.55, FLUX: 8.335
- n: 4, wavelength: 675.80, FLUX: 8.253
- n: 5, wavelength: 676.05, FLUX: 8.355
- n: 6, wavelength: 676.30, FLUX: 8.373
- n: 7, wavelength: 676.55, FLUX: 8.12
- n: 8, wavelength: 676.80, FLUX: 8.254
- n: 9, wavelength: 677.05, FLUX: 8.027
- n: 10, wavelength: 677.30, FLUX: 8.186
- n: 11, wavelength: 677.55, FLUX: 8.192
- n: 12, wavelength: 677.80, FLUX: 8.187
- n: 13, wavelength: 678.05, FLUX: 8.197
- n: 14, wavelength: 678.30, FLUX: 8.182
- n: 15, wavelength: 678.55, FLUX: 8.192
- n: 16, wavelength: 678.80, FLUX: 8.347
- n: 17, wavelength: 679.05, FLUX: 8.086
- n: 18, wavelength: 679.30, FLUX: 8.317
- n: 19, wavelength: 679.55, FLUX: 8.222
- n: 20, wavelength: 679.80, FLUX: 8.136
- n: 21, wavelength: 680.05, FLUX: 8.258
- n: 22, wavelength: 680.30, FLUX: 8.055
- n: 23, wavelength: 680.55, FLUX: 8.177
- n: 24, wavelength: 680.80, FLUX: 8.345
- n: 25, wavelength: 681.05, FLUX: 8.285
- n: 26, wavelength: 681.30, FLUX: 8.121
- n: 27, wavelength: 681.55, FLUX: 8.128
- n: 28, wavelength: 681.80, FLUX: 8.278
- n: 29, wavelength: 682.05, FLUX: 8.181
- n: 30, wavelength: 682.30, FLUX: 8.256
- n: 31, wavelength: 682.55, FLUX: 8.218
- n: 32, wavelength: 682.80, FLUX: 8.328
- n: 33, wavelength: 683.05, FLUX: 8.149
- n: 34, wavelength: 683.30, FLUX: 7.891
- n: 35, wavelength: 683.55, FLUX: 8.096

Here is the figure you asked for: 0.044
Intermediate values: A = -0.001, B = 0.04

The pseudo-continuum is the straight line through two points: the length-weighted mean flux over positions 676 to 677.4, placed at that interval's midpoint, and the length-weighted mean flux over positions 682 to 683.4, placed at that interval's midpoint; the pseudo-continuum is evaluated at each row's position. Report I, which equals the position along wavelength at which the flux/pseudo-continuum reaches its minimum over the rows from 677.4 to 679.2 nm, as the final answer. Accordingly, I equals 679.05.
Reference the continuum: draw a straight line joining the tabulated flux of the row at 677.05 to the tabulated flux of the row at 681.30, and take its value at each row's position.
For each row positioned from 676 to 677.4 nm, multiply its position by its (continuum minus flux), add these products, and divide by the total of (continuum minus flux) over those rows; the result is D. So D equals 676.47 nm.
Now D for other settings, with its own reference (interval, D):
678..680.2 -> 679.01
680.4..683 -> 681.64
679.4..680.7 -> 679.90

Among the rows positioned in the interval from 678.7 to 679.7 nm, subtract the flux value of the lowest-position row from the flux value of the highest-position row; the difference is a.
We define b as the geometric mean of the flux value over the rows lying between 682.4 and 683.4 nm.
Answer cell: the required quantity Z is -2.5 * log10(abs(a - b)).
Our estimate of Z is -2.29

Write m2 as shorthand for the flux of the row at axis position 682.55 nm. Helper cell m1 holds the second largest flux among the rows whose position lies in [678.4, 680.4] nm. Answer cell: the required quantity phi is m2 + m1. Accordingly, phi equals 16.5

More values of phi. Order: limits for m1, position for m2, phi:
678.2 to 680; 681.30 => 16.4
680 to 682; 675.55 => 16.6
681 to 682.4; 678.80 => 16.6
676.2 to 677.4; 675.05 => 16.5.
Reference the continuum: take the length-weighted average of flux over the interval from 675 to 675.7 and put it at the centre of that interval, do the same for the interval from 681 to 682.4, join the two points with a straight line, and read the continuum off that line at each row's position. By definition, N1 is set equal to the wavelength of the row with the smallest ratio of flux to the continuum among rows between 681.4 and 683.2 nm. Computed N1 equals 681.55 nm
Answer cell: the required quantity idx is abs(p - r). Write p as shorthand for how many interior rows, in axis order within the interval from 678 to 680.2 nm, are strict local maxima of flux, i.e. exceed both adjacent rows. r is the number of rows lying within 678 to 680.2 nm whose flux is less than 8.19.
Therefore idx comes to 1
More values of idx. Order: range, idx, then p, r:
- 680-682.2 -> 3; 2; 5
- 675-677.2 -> 1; 3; 2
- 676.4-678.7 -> 2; 3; 5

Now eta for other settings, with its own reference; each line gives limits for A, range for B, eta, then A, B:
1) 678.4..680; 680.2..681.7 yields -0.005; -0.011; -0.02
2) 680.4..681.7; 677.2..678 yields -0.068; 0.006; -0.06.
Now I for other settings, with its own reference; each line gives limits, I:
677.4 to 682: 680.30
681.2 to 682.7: 681.30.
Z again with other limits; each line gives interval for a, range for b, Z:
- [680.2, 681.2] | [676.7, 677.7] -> -2.25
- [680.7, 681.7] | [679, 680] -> -2.31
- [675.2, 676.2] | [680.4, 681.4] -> -2.29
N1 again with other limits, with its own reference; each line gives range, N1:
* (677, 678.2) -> 677.05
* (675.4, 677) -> 676.55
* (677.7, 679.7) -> 679.05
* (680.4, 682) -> 681.30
